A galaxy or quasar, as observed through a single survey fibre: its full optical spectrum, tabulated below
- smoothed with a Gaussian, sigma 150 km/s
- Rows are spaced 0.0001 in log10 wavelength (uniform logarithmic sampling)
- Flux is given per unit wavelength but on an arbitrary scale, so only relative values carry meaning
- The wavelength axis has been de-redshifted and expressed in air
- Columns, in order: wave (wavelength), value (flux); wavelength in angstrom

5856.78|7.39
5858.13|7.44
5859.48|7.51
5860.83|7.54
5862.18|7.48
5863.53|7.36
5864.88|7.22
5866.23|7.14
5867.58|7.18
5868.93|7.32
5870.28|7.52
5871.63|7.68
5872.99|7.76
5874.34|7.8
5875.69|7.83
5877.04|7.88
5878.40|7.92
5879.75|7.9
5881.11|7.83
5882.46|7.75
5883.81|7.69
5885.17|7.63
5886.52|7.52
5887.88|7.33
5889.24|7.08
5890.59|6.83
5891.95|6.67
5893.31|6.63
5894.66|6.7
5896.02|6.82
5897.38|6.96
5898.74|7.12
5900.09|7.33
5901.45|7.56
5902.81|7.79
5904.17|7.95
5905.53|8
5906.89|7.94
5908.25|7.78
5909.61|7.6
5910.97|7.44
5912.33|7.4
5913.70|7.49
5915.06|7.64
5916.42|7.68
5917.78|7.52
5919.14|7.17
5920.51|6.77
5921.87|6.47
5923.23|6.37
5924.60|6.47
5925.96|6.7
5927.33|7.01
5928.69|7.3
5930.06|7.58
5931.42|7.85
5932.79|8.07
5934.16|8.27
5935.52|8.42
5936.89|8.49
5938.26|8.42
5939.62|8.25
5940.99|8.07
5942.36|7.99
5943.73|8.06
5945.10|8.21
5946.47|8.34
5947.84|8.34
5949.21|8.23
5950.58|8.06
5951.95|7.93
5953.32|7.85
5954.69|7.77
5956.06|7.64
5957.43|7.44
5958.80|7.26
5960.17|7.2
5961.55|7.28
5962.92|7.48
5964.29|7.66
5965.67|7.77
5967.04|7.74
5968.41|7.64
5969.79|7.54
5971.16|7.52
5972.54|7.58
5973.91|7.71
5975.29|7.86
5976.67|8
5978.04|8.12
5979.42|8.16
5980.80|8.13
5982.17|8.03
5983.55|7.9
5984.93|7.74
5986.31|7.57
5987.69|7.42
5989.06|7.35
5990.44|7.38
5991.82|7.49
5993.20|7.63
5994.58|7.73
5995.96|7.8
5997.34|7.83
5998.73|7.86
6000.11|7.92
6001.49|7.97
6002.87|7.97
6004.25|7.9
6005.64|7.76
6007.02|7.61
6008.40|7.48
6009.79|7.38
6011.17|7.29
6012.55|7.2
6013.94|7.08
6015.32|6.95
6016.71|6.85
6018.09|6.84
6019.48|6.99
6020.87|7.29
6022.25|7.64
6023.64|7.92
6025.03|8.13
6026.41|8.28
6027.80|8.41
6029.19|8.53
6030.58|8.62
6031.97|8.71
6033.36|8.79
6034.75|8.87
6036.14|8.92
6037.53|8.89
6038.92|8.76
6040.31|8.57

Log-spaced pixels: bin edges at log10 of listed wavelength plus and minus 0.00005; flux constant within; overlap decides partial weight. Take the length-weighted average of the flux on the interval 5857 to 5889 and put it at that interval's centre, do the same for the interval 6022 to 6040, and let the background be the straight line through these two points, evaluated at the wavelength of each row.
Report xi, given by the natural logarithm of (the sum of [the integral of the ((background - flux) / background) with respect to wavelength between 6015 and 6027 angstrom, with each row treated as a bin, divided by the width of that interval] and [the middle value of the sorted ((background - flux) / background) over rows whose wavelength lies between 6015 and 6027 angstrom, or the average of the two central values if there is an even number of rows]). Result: -1.4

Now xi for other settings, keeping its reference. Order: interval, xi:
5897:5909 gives -4.1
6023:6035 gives -6.0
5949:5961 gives -2.5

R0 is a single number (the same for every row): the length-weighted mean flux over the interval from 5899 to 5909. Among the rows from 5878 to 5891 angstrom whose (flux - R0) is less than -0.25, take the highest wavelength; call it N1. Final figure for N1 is 5890.59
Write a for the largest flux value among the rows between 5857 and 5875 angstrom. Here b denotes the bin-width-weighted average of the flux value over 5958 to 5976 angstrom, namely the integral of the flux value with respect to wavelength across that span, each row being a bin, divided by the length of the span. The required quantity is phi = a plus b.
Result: 15.4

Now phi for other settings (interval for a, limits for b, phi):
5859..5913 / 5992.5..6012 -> 15.7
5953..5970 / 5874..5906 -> 15.3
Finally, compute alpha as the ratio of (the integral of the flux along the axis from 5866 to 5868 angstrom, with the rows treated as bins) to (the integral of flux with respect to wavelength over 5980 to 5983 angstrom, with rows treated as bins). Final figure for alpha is 0.59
